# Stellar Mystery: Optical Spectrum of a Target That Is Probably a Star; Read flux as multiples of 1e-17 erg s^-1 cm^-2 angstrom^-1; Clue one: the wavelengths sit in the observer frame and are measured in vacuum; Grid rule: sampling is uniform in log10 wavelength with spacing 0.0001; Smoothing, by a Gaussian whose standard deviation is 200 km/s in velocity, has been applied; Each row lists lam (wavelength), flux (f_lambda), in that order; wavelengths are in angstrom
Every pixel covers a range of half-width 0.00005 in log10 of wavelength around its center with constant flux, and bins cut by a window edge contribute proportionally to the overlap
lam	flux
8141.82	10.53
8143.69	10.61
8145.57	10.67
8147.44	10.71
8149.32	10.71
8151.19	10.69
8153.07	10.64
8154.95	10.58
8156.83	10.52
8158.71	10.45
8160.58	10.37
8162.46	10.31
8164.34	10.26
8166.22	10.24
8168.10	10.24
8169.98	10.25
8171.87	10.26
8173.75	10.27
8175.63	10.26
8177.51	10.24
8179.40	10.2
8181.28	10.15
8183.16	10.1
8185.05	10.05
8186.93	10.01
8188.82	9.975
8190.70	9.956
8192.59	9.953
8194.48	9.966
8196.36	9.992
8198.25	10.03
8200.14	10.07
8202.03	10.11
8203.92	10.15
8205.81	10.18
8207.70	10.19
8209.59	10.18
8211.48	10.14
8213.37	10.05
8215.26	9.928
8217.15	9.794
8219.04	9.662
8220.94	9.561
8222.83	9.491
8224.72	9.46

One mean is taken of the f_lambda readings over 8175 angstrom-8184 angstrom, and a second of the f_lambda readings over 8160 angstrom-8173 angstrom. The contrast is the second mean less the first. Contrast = 0.1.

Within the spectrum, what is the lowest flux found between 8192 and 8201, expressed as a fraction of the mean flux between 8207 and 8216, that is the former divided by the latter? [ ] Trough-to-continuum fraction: 0.99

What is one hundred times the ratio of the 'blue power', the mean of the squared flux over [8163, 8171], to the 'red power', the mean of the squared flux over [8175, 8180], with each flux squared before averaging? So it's 100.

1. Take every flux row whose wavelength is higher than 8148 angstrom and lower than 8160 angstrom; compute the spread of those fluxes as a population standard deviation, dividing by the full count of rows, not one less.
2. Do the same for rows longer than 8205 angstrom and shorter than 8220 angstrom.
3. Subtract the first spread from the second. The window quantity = 0.10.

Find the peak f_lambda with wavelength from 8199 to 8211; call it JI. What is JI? 10.19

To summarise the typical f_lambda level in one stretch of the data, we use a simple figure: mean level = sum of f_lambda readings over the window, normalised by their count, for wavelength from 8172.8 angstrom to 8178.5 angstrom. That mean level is 10.26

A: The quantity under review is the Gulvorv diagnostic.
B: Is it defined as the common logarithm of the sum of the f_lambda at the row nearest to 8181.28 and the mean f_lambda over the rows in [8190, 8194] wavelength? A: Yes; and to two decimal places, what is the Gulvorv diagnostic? 1.30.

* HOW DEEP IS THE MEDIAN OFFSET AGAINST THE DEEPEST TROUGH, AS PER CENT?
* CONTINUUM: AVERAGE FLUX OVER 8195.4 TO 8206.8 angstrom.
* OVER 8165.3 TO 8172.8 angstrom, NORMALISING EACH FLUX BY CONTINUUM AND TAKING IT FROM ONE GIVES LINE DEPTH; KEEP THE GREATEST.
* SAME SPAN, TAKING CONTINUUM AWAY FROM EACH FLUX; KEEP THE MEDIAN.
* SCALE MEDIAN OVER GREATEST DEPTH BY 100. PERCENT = -1042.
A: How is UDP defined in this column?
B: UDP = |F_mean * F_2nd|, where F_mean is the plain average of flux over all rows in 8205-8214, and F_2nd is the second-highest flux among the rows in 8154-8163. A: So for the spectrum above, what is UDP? 107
